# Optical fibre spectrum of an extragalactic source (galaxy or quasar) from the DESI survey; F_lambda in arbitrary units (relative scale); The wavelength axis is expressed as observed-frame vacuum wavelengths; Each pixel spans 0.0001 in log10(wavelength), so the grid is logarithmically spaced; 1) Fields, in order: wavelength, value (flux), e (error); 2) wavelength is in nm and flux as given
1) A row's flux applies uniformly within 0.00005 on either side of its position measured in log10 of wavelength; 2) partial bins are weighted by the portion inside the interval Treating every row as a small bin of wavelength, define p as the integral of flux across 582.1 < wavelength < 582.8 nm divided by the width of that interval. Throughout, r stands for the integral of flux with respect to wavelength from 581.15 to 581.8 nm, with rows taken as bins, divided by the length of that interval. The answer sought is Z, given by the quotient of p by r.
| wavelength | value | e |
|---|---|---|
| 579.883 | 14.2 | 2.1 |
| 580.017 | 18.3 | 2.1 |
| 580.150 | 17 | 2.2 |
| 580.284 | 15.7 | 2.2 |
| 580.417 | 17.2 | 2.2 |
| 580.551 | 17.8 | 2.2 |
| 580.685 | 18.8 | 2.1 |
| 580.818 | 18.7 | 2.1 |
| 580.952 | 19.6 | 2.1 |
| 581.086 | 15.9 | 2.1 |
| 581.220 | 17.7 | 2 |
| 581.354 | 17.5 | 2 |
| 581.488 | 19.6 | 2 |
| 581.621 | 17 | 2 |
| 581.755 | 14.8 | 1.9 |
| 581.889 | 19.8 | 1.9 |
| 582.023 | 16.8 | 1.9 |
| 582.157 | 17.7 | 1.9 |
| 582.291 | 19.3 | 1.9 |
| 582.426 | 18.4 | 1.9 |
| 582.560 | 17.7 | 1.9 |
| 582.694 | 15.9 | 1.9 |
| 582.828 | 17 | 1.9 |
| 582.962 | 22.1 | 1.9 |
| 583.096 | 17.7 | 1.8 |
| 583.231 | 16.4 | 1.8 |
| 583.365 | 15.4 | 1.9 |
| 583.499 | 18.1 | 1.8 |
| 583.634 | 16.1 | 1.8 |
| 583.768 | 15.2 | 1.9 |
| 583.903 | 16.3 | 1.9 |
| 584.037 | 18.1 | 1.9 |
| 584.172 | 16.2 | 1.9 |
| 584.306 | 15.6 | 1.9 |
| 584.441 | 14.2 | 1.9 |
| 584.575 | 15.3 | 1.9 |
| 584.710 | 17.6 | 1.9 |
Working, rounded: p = 17.7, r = 17.4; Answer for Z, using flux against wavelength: 1.02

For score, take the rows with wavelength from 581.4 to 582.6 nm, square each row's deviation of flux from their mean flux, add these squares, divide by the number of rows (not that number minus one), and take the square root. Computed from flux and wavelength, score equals 1.51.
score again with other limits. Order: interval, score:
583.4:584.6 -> 1.22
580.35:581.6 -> 1.14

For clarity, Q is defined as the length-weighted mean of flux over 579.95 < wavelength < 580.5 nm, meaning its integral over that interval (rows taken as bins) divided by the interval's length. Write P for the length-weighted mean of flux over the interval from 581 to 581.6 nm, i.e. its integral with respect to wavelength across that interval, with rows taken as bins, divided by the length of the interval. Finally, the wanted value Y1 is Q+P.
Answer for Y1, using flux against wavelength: 34.8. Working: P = 17.7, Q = 17.1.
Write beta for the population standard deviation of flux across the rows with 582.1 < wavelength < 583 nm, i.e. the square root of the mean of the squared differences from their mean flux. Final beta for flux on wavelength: 1.84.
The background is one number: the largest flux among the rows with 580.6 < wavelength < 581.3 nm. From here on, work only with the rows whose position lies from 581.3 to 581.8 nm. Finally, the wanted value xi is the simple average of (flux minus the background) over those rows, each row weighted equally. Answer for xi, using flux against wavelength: -2.4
